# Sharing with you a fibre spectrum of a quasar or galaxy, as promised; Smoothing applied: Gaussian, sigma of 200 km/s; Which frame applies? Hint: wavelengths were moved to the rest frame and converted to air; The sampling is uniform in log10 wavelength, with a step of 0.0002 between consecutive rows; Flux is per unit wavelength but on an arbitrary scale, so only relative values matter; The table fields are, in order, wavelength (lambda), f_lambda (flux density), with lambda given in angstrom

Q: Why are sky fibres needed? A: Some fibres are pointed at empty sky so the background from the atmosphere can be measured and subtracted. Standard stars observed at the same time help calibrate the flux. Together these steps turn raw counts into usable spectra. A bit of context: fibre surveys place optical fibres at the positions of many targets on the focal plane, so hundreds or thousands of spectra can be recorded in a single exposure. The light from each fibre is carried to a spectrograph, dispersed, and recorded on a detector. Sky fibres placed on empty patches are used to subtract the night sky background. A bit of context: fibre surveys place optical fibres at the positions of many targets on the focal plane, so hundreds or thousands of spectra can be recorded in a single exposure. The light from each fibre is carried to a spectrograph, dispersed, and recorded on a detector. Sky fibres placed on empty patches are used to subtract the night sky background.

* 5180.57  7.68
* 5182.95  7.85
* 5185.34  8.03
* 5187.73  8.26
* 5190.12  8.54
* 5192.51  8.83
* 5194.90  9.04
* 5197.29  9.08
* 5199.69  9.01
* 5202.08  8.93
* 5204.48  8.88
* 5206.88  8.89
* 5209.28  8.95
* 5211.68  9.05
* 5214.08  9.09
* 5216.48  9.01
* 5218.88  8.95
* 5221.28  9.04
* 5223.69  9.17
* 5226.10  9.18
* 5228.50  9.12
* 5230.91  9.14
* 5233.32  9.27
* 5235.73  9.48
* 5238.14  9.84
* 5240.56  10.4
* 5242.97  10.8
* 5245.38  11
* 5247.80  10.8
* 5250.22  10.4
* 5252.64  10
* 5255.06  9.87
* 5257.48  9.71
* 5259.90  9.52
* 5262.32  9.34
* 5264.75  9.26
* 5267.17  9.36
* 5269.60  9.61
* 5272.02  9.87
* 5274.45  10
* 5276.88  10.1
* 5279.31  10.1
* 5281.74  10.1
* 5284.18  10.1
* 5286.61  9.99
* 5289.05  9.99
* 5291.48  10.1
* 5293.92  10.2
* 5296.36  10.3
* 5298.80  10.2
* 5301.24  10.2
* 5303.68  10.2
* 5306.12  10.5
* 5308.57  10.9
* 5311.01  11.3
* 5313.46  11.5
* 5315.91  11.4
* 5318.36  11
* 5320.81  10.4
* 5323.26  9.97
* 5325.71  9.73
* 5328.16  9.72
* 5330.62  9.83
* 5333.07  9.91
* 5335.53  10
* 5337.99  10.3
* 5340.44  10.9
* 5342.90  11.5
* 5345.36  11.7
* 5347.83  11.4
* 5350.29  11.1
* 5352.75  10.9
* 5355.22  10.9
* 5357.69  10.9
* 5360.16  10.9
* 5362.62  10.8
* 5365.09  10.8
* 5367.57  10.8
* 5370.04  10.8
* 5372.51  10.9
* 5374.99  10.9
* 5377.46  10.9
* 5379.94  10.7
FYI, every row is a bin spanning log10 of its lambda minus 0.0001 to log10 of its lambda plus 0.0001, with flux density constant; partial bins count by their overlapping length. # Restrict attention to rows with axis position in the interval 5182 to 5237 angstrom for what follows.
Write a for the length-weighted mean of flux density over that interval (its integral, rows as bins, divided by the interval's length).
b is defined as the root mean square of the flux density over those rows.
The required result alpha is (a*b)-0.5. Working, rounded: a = 8.9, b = 8.9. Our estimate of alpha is 79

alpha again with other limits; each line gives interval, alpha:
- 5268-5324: 107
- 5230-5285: 98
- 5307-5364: 115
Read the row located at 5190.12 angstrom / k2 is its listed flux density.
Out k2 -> 8.54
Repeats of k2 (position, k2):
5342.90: 11.5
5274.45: 10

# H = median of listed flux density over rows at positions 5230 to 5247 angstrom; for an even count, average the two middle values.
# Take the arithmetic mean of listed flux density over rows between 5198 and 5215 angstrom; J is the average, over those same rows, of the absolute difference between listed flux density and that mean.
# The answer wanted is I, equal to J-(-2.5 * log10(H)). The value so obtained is 2.55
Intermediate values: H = 9.8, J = 0.067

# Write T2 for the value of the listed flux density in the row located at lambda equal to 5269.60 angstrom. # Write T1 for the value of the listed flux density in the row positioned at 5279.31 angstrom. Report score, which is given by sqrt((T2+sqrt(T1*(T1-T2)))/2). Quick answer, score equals 2.43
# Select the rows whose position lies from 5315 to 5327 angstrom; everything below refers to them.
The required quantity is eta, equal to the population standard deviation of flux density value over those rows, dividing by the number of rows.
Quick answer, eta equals 0.62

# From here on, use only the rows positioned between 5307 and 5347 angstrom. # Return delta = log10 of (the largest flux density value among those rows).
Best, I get 1.068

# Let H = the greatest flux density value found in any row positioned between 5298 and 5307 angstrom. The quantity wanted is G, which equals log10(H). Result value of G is 1.02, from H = 10.5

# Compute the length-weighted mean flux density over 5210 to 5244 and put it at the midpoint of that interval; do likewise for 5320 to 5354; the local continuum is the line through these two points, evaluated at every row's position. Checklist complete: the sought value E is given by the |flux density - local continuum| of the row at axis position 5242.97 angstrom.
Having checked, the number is 1.25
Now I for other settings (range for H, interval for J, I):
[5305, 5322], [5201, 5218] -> 2.67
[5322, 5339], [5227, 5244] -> 3.03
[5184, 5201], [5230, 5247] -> 3.00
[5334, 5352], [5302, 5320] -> 2.99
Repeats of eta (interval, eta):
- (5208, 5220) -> 0.06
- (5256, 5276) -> 0.25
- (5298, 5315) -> 0.51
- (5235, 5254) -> 0.50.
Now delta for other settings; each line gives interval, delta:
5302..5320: 1.061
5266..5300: 1.013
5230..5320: 1.061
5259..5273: 0.994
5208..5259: 1.041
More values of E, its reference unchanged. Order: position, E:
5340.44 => 0.33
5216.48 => 0.26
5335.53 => 0.51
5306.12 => 0.29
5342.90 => 0.91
